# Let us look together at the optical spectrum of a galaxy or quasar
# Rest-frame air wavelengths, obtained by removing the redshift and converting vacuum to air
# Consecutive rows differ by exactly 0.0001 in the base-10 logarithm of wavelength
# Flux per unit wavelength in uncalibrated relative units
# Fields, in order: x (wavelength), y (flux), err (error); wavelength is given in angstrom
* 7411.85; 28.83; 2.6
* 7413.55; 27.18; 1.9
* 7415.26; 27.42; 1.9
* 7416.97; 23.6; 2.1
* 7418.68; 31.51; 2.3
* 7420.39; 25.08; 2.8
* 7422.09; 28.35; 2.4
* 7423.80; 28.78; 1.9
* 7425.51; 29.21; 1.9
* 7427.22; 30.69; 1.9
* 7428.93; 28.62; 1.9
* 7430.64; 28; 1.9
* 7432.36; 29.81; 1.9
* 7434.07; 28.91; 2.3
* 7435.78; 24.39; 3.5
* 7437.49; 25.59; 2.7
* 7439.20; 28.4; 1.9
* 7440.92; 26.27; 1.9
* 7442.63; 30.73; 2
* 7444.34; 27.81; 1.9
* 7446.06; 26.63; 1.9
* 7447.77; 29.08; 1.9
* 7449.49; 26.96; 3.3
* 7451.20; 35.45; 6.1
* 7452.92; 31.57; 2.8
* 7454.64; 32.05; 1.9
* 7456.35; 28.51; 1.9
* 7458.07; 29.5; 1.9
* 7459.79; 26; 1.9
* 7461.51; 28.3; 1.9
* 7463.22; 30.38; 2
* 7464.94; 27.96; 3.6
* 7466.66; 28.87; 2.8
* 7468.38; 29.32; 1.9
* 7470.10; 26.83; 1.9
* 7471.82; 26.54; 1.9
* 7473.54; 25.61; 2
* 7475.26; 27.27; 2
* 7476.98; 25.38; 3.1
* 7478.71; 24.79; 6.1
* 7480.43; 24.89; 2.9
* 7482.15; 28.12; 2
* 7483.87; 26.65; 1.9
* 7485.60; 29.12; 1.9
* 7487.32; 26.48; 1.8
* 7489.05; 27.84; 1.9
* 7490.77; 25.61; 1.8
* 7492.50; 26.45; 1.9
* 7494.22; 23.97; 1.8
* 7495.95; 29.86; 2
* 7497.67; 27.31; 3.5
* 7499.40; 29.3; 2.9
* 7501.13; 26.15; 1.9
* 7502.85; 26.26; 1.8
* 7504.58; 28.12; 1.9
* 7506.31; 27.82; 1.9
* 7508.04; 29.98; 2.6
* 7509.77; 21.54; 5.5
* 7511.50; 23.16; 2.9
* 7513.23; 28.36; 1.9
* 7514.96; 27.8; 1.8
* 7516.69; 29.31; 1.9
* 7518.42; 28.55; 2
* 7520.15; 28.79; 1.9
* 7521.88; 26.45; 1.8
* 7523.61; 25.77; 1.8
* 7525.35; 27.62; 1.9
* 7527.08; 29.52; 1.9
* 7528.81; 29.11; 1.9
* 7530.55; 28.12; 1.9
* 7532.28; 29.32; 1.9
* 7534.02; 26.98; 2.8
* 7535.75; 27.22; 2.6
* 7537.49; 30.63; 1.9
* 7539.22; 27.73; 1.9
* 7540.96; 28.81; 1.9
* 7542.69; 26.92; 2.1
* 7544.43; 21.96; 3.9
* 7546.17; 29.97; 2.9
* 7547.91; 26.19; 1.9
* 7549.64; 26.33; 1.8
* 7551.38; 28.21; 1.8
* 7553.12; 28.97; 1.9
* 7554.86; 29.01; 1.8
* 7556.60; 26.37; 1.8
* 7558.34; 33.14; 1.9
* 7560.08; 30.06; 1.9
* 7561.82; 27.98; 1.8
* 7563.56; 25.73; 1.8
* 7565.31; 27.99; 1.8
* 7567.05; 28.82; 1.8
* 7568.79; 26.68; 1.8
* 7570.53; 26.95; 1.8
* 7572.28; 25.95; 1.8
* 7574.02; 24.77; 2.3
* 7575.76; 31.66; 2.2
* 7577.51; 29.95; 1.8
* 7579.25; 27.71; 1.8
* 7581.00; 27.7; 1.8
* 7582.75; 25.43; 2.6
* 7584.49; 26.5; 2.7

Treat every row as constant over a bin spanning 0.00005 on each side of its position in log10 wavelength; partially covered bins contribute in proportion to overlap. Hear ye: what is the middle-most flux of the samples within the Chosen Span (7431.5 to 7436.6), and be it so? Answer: 28.9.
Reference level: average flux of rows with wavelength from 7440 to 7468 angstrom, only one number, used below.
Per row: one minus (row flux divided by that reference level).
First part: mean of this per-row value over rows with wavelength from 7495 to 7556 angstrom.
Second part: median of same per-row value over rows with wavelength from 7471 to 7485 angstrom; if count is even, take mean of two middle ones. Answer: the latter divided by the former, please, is 2.0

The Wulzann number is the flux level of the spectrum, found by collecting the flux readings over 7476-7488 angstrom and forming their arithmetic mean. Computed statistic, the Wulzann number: 26.5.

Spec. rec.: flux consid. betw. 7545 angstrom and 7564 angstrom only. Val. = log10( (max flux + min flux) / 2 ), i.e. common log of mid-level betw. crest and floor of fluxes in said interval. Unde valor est 1.469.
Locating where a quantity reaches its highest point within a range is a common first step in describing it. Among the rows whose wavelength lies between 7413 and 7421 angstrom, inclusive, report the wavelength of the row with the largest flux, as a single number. 7418.68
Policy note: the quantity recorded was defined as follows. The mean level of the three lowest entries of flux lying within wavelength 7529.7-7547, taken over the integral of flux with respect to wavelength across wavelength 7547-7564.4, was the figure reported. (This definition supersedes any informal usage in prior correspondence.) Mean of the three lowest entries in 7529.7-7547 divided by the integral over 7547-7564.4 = 0.0515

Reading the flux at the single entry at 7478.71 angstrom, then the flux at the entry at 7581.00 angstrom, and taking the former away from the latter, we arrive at 3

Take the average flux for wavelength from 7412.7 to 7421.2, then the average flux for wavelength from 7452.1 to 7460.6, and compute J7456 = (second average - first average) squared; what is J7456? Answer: 6.6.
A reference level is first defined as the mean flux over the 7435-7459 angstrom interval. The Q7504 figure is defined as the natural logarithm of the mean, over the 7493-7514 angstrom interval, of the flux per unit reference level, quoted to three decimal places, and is -0.071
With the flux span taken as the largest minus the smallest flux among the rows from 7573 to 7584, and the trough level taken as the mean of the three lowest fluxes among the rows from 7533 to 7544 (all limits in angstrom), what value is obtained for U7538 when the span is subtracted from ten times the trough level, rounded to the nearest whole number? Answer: 264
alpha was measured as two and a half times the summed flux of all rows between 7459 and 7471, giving 494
